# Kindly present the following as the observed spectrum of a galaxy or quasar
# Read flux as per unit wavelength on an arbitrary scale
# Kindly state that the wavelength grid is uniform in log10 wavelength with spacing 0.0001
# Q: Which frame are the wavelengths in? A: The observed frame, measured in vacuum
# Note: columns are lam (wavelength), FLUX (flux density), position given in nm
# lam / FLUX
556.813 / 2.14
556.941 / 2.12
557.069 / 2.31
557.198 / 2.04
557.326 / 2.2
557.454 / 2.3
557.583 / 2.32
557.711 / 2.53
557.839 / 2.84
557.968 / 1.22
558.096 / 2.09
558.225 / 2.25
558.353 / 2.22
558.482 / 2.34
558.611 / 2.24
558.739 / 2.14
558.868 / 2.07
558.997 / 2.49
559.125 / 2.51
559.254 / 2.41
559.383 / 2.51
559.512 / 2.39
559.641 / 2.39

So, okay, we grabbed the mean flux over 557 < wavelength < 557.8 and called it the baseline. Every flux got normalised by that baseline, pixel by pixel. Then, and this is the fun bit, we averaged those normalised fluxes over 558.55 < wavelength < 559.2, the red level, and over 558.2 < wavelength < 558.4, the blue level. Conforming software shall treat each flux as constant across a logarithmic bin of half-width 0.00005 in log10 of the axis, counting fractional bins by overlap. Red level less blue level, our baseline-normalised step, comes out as 0.02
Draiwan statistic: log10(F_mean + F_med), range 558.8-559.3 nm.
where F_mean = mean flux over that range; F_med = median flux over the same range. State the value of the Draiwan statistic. 0.683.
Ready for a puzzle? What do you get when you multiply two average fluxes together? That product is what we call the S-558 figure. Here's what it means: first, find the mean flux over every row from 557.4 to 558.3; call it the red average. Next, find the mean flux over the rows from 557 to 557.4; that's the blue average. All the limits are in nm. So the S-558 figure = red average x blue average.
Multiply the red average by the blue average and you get 4.9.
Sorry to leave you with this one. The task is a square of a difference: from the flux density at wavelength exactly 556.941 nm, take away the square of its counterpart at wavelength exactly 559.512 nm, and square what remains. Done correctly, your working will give 13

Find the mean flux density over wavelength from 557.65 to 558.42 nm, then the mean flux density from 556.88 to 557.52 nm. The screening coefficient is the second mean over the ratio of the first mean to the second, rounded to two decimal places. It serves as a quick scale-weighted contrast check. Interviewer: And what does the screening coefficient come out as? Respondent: 2.20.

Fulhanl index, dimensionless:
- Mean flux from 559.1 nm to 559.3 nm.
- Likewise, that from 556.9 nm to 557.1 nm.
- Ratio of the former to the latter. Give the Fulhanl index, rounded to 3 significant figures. 1.11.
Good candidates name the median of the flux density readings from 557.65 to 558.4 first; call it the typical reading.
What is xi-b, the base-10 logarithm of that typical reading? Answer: 0.349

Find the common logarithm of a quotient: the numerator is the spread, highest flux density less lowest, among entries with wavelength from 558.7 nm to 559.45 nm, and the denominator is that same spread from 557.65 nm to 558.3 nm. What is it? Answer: -0.6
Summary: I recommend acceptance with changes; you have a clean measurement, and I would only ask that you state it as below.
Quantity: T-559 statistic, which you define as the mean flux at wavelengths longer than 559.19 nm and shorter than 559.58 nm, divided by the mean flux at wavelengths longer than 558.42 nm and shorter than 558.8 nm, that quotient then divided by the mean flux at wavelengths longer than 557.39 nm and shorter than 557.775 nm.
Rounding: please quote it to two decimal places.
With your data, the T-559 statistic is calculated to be 0.46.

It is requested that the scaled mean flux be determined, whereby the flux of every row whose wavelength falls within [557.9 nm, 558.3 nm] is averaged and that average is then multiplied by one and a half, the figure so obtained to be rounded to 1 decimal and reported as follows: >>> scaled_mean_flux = 2.8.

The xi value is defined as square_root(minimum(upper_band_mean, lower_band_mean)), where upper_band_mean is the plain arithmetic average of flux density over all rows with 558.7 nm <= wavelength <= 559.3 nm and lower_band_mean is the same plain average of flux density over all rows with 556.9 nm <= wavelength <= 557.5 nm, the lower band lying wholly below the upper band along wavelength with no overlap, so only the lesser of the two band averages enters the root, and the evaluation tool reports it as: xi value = 1.48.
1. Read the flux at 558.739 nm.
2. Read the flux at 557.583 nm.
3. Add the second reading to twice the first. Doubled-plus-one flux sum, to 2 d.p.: 6.60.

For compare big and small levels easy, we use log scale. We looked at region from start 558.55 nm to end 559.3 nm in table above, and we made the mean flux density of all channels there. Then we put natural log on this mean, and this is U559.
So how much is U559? 0.84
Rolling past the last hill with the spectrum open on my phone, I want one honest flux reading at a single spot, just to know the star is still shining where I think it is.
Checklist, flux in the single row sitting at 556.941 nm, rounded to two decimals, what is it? 2.12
